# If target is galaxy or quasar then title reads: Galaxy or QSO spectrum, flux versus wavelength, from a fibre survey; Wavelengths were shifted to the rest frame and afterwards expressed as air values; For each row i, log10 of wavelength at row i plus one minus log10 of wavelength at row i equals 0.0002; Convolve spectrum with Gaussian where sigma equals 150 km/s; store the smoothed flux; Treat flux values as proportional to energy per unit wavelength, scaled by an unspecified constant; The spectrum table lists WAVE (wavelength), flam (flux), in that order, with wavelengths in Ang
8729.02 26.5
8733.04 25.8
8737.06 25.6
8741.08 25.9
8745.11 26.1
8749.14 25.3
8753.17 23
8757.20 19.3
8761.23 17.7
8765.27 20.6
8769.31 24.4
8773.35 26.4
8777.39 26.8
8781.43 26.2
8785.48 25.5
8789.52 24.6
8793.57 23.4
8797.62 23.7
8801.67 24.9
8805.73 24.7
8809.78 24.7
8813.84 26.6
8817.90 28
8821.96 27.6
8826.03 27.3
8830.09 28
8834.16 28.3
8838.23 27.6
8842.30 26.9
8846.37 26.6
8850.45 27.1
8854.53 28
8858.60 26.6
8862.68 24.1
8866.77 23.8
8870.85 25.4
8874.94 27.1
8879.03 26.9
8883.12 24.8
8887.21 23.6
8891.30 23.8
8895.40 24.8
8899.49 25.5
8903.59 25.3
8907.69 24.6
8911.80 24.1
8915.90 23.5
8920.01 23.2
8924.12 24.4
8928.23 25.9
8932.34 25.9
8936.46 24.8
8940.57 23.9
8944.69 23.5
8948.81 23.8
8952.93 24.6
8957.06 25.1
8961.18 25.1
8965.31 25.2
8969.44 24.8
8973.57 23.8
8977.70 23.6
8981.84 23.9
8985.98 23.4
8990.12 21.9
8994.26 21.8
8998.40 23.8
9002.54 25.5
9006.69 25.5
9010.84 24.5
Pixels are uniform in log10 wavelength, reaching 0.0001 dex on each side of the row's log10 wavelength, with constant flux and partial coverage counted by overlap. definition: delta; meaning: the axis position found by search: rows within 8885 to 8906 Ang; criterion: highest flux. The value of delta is 8899.49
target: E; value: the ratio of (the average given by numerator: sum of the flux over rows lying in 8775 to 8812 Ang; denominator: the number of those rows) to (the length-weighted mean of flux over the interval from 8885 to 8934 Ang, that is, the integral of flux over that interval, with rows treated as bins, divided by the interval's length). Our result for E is 1.02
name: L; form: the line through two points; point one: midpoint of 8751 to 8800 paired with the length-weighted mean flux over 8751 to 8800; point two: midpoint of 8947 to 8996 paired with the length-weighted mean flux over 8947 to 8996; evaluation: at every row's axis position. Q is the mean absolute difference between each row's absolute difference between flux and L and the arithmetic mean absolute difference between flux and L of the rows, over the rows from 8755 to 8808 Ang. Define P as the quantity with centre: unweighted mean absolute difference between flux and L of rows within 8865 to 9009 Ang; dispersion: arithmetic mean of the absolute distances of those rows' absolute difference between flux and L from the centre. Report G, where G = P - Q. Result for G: -0.6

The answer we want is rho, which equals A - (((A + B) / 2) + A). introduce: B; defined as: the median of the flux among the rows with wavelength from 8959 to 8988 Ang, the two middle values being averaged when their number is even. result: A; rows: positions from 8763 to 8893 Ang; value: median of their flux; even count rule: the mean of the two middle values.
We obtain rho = -25.1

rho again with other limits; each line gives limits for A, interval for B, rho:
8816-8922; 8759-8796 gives -25.3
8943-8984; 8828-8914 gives -24.9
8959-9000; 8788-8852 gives -25.3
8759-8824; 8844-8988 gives -24.8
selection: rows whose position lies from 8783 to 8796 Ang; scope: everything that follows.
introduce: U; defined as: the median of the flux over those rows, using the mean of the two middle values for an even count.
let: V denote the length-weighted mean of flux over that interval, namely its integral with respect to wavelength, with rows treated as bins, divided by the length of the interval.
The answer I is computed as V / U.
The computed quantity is 1.00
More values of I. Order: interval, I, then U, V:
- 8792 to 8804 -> 1.01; 23.7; 24.0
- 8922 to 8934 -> 0.98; 25.9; 25.4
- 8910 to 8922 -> 1.00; 23.5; 23.6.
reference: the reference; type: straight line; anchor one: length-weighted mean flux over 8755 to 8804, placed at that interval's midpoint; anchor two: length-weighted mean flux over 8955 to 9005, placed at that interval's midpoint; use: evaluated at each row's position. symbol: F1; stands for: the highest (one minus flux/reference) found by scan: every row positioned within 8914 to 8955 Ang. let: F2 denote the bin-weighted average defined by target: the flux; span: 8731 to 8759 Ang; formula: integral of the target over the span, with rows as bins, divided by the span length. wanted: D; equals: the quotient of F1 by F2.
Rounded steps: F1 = 0.029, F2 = 24.5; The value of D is 0.0012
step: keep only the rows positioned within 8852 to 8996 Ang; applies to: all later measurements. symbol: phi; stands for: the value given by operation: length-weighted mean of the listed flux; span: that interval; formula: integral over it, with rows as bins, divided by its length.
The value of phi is 24.6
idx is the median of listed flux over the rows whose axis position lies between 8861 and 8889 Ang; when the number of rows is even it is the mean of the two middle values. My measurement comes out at 24.8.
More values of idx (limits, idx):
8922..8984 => 24.6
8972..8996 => 23.5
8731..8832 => 25.5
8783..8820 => 24.7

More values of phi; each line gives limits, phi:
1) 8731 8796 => 24.2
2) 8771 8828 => 25.7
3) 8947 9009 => 24.1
